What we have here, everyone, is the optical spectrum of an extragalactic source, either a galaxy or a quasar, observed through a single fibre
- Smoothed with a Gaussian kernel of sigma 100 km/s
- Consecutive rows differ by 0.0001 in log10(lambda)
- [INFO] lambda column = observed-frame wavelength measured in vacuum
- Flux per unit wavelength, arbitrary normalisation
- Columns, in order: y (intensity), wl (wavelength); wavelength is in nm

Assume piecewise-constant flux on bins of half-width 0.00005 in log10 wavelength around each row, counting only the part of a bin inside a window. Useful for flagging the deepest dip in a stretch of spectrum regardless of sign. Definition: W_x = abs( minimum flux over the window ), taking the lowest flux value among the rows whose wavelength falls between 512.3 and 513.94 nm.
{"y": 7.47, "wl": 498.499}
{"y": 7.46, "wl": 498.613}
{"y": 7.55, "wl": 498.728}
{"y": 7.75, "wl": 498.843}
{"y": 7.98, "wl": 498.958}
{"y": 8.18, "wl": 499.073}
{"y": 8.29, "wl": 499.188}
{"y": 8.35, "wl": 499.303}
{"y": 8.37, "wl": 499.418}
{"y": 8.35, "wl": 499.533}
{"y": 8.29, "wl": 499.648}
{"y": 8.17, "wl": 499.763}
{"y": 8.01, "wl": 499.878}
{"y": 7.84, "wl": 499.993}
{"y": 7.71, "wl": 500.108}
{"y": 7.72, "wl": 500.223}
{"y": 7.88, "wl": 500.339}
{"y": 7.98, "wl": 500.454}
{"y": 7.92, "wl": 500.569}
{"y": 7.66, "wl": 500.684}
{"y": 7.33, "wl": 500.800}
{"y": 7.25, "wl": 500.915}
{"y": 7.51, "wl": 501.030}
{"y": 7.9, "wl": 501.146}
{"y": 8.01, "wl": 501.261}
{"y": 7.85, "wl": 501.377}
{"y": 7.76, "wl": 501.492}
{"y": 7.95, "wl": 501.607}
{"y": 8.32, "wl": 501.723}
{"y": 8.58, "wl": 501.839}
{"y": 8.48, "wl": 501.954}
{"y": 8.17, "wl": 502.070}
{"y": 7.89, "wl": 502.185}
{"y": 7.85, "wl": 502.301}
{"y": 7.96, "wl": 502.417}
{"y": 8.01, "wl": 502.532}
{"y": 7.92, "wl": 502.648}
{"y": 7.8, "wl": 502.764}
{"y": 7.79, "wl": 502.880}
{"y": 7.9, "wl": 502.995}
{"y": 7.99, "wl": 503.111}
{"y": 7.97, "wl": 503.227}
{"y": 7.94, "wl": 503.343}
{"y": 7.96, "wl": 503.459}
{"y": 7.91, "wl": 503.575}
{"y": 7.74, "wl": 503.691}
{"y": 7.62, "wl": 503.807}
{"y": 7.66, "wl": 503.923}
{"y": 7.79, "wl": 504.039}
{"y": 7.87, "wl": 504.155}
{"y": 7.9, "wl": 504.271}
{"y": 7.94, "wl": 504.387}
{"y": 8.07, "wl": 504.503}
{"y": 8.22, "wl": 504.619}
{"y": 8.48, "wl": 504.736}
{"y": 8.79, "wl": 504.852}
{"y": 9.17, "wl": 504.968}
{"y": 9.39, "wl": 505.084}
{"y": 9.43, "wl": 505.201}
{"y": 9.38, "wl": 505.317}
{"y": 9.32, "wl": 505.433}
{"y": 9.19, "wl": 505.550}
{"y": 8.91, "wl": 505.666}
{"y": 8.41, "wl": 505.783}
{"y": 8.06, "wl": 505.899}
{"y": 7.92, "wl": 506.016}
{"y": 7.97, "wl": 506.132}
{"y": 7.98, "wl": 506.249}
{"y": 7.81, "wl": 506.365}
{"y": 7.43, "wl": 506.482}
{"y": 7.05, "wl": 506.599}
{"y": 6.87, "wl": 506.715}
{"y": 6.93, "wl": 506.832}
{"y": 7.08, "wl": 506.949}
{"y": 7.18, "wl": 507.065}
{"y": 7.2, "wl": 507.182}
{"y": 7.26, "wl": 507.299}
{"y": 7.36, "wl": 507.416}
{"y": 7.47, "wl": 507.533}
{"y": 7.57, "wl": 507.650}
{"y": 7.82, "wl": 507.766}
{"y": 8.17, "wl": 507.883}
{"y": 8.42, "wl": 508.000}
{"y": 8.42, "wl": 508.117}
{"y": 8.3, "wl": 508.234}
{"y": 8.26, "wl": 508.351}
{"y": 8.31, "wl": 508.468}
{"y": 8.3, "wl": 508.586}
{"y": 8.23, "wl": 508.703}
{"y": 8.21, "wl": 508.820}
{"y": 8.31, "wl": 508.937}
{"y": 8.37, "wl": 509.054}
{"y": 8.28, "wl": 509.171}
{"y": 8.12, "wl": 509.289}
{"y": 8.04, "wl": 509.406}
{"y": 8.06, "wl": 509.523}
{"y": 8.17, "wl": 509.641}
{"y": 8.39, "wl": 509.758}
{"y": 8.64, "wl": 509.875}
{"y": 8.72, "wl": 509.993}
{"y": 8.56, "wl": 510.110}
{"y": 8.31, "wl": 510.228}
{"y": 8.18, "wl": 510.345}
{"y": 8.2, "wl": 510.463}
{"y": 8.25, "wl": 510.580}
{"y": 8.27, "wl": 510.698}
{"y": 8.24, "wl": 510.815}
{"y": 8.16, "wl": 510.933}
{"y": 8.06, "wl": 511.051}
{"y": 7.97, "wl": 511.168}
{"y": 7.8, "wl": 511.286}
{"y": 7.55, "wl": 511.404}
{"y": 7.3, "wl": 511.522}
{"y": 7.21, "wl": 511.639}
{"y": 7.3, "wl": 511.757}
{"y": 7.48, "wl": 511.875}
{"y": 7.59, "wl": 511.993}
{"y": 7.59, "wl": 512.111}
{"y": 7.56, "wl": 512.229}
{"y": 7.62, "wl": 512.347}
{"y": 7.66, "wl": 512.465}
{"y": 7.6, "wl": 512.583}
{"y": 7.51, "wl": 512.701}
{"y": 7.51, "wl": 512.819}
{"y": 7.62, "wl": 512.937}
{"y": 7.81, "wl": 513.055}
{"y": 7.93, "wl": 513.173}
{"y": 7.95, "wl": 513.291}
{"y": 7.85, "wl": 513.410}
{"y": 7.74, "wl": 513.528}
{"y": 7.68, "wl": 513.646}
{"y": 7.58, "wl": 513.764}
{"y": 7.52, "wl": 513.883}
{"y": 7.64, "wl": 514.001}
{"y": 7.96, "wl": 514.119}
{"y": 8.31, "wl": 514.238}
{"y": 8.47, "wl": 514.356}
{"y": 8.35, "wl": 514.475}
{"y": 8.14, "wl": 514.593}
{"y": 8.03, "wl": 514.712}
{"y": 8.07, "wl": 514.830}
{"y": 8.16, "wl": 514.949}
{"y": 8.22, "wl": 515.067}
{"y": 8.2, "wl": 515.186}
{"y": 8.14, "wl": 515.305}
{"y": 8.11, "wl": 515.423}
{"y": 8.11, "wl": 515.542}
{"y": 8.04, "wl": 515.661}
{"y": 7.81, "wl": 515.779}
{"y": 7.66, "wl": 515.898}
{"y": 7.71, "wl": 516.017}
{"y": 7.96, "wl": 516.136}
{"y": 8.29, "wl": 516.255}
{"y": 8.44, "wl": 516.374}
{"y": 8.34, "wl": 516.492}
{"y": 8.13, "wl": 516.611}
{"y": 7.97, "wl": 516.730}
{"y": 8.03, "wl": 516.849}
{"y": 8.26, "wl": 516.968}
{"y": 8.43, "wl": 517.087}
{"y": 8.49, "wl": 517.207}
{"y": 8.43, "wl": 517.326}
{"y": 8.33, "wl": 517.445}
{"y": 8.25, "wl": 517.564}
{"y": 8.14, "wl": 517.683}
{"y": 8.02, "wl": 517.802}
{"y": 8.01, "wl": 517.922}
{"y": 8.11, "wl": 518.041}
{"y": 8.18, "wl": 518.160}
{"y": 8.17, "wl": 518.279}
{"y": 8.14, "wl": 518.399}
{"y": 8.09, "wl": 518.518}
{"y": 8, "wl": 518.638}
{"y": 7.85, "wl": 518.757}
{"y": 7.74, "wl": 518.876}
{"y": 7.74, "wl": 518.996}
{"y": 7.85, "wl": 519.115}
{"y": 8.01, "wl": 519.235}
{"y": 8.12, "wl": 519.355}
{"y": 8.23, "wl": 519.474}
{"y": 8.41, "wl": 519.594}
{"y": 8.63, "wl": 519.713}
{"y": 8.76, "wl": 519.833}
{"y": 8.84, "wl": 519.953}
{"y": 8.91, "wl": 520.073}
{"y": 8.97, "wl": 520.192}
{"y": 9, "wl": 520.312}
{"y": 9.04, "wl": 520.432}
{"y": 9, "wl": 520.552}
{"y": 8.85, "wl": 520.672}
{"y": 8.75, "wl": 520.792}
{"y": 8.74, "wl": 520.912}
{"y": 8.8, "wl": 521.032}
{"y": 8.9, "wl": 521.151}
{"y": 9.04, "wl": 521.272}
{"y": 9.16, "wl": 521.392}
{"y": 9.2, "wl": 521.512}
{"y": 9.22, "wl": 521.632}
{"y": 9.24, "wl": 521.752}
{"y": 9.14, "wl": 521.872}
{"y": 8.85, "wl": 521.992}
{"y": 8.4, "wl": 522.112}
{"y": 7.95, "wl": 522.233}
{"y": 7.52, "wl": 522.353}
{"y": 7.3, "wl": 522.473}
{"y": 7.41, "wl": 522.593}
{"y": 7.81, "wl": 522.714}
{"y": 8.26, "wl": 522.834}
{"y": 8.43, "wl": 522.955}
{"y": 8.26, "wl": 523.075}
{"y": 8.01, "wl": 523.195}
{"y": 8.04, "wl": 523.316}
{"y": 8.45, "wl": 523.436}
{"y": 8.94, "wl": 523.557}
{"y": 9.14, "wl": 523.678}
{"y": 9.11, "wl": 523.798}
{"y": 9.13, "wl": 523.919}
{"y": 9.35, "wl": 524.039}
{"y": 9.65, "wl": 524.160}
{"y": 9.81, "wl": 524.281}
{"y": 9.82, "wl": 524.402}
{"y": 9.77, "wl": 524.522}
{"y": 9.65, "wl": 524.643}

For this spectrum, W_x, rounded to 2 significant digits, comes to 7.5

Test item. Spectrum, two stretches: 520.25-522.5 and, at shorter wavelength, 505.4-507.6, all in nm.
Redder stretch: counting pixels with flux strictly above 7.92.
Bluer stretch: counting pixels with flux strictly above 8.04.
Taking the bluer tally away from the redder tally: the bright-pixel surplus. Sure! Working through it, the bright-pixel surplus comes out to 12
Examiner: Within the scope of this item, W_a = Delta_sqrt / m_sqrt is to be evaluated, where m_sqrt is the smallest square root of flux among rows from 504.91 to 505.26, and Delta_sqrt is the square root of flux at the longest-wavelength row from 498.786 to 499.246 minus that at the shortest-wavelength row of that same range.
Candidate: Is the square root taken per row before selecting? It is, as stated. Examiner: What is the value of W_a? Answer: 0.03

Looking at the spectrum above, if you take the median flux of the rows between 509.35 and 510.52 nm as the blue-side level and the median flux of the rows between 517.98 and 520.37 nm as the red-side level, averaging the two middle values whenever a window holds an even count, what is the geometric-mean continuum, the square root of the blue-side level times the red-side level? 8.20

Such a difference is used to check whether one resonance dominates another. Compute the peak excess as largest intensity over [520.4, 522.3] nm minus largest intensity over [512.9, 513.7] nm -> 1.3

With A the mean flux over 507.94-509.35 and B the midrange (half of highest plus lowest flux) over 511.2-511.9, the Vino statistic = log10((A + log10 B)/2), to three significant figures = 0.661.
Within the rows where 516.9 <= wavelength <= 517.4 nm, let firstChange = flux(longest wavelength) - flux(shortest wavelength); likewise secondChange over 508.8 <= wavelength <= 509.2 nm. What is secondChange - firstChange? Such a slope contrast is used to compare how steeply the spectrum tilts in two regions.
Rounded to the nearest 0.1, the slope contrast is -0.1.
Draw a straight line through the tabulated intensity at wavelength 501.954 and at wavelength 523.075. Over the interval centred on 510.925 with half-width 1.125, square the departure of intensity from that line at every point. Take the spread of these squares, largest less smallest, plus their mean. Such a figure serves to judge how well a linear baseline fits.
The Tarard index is 1.7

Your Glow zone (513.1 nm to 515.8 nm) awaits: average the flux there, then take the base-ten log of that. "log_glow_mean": 0.903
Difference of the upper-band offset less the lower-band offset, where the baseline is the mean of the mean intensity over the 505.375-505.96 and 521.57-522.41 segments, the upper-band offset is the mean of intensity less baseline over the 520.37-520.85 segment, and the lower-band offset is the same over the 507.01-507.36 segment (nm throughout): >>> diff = 1.7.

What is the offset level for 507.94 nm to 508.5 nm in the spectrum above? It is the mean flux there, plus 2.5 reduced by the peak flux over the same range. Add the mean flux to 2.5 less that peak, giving 2.42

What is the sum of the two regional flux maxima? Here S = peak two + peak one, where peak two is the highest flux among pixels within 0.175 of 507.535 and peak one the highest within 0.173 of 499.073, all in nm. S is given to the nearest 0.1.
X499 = 15.9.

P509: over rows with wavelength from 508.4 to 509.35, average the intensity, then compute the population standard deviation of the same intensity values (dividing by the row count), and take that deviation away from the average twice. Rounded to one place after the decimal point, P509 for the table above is 8.1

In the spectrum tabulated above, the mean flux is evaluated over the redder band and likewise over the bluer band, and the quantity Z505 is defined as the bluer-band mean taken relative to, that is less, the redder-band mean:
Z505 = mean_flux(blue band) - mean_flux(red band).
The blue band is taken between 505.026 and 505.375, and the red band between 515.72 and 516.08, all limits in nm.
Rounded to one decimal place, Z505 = 1.7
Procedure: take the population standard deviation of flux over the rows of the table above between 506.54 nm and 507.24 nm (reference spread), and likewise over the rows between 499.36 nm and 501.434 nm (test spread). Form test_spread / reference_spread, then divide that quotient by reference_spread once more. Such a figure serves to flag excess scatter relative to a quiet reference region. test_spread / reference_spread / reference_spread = 21.2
